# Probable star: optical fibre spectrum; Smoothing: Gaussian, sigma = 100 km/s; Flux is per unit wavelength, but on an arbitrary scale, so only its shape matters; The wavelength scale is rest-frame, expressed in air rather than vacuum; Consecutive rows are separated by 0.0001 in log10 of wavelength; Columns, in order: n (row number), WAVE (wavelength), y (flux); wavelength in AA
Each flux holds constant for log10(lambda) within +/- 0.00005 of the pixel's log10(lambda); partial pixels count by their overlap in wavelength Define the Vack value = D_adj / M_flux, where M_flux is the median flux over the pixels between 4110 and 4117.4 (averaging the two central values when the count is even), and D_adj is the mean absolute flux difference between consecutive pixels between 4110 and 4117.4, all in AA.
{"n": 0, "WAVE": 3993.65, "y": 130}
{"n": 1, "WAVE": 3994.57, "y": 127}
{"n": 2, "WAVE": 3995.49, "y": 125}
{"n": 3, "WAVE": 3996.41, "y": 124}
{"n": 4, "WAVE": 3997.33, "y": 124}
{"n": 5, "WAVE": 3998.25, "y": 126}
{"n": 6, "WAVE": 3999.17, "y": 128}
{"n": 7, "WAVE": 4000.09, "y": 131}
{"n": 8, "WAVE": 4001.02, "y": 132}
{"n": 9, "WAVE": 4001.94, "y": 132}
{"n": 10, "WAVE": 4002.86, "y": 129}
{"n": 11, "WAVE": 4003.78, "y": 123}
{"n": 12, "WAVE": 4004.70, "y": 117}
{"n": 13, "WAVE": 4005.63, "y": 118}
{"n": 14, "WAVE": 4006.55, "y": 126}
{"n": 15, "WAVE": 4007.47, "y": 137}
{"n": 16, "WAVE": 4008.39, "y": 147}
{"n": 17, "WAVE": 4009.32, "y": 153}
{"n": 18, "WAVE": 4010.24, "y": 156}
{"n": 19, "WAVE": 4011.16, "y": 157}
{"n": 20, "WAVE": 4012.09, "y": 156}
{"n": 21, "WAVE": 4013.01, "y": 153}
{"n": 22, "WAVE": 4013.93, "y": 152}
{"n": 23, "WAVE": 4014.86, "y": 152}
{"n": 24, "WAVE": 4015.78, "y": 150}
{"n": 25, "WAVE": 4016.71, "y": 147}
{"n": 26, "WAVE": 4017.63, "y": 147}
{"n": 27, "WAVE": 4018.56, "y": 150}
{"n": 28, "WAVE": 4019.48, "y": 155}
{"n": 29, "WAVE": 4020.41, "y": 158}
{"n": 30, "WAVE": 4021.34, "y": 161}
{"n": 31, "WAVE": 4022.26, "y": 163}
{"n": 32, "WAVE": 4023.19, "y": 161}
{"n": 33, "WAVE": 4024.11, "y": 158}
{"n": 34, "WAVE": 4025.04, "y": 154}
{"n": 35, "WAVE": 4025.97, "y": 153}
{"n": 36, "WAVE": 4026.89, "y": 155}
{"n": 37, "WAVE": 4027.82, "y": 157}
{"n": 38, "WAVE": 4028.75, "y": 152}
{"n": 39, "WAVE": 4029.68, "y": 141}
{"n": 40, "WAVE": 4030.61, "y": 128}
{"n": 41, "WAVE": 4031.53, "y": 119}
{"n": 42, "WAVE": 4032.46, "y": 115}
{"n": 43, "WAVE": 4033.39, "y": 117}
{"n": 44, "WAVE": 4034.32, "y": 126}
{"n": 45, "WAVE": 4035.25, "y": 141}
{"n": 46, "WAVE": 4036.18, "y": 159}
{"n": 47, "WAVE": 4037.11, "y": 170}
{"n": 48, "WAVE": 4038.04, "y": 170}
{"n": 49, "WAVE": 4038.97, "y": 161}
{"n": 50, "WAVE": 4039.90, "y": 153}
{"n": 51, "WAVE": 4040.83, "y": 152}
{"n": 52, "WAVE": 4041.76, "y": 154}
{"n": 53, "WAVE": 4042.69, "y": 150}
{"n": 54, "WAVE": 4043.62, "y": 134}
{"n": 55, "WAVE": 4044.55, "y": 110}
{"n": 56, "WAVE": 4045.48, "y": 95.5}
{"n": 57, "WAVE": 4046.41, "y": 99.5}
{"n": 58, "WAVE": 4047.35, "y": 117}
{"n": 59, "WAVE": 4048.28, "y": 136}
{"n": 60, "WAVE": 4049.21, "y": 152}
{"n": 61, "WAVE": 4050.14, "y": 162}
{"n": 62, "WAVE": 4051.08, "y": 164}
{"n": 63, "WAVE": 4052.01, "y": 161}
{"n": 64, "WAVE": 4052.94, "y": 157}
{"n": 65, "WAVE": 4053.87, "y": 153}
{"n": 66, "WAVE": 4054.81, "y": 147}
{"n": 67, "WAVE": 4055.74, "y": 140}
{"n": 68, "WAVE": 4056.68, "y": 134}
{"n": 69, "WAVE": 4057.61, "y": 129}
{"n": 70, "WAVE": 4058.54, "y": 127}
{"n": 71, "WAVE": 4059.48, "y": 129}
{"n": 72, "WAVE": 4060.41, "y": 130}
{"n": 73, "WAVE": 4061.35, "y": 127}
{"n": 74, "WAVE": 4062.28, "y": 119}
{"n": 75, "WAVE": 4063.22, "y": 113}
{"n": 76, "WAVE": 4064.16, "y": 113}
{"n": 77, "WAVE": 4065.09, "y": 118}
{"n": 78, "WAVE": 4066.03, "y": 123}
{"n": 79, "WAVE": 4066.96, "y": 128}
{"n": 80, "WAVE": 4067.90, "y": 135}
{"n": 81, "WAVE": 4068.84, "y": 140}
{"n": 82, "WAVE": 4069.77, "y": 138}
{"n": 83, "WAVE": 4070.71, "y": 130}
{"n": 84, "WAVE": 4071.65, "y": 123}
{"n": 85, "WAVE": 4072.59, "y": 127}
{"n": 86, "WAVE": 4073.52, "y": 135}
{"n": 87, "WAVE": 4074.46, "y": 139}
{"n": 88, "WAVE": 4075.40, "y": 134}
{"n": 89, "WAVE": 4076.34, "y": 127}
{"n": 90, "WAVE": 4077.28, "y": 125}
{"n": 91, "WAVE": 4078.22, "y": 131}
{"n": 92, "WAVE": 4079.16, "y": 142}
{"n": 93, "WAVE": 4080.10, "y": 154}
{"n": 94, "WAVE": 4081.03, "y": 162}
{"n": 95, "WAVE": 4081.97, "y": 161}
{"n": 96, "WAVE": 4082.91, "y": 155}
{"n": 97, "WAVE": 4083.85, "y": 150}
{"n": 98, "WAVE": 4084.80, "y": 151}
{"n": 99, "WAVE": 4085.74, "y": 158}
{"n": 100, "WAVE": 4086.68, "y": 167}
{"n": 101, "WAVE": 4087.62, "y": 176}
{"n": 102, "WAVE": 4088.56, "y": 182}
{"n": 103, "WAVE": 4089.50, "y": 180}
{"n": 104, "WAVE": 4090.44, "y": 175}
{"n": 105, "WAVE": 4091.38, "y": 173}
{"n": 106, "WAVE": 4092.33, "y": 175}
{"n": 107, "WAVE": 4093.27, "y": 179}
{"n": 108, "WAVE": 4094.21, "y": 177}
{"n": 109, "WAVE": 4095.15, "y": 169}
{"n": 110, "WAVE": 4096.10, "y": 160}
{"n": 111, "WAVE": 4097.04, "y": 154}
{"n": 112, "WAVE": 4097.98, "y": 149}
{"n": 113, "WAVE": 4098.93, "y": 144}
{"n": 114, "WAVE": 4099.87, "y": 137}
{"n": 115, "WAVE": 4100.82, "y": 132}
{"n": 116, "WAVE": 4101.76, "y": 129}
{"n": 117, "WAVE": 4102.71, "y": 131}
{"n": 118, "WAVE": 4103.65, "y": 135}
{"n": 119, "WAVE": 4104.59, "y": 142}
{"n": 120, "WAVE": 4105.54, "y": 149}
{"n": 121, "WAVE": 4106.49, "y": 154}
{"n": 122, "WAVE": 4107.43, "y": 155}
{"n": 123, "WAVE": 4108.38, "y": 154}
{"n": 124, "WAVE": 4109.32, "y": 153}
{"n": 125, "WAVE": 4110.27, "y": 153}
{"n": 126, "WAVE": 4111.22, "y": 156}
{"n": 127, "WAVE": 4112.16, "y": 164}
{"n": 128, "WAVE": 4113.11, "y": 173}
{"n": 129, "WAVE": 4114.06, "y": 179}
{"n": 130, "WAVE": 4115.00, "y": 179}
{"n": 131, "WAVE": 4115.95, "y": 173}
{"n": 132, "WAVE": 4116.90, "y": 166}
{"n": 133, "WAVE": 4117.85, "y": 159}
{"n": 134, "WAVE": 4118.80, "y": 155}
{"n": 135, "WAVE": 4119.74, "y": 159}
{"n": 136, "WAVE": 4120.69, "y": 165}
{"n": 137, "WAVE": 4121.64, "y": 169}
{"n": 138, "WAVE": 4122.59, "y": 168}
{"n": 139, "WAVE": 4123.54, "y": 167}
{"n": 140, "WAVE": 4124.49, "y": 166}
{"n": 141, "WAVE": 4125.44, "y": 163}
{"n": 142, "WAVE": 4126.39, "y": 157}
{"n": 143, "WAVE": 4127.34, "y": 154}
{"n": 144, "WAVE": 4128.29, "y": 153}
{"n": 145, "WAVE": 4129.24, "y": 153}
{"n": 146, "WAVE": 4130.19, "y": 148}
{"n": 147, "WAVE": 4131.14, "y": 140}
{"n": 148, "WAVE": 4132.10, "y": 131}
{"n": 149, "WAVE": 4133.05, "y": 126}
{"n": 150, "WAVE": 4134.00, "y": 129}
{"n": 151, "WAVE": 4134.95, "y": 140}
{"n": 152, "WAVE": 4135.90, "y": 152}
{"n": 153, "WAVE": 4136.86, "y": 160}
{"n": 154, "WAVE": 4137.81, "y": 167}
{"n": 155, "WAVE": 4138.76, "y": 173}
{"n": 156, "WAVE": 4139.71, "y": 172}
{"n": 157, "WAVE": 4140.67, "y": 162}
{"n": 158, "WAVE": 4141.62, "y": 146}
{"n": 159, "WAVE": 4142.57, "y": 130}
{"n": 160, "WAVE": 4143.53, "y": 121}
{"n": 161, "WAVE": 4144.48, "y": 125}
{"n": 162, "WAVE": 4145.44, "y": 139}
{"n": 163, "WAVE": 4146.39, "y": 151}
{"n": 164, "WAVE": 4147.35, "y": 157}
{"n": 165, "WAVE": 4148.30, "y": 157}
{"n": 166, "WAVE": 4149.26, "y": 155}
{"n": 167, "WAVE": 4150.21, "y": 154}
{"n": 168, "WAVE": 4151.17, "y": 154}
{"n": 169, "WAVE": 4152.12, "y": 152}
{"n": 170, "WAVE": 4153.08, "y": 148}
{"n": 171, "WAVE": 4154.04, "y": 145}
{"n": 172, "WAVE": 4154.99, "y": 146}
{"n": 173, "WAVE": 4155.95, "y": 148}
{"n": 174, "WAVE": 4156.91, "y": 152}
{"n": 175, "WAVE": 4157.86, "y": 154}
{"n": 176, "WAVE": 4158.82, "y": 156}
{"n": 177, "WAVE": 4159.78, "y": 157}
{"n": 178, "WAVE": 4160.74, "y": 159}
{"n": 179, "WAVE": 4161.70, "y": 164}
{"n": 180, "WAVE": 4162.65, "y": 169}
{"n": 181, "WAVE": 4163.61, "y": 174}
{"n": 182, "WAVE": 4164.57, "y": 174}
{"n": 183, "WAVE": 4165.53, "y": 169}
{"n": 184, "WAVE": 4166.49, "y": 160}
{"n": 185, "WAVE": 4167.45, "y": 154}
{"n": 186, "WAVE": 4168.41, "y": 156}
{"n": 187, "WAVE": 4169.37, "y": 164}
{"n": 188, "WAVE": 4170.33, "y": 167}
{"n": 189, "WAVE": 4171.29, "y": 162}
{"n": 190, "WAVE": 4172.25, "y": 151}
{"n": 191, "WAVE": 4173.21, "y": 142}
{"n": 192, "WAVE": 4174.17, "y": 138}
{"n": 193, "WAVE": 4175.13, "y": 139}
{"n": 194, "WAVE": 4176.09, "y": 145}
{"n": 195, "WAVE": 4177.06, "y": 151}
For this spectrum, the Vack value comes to 0.033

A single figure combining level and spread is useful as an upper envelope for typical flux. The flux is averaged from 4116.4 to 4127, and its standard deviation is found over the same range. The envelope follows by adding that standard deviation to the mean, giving 168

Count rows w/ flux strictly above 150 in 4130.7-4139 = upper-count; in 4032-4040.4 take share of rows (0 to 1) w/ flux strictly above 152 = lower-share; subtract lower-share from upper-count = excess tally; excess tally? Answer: 3.4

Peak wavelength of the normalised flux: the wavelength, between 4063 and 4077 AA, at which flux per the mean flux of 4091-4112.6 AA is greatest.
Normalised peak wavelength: 4068.84 AA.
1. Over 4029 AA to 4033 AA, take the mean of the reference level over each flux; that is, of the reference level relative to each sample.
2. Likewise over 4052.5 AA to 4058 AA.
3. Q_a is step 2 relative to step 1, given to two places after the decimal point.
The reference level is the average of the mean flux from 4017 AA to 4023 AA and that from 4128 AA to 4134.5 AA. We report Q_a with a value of 0.88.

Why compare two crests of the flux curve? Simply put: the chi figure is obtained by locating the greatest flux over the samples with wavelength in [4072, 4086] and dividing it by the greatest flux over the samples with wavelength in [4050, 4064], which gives 0.99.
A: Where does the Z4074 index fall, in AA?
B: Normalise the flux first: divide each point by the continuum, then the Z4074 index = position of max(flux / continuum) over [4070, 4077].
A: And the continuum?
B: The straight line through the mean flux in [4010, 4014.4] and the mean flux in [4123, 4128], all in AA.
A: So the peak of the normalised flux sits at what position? 4074.46 AA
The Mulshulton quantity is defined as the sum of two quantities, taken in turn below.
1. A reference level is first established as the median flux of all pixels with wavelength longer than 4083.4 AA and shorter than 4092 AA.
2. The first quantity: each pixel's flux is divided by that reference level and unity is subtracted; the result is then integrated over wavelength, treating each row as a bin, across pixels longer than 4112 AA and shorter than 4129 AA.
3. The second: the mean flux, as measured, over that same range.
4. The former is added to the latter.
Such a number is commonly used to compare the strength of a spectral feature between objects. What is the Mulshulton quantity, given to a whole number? 164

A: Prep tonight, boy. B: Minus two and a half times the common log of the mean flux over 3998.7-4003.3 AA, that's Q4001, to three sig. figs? -5.29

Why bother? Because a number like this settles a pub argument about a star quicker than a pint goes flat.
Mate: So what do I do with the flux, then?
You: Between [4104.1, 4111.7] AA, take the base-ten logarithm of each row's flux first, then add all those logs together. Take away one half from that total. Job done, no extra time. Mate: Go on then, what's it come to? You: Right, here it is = 17.0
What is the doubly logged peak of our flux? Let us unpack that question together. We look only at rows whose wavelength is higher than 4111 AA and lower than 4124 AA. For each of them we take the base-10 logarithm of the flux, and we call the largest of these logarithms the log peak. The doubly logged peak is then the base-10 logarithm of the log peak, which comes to 0.353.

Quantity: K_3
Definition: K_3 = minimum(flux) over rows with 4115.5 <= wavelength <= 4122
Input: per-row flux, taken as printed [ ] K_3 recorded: 155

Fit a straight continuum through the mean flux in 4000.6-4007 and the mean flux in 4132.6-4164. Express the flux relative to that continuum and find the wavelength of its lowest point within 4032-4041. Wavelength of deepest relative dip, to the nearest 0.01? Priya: 4032.46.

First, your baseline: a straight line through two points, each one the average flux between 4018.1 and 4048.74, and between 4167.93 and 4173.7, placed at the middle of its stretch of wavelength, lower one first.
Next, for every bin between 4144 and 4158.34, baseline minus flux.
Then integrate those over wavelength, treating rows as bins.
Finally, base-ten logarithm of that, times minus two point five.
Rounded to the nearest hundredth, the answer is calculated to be -4.82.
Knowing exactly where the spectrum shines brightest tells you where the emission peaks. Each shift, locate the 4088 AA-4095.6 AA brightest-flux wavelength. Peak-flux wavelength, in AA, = 4088.56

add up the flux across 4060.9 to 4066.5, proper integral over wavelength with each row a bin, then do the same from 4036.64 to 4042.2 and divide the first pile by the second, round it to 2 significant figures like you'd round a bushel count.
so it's 0.75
